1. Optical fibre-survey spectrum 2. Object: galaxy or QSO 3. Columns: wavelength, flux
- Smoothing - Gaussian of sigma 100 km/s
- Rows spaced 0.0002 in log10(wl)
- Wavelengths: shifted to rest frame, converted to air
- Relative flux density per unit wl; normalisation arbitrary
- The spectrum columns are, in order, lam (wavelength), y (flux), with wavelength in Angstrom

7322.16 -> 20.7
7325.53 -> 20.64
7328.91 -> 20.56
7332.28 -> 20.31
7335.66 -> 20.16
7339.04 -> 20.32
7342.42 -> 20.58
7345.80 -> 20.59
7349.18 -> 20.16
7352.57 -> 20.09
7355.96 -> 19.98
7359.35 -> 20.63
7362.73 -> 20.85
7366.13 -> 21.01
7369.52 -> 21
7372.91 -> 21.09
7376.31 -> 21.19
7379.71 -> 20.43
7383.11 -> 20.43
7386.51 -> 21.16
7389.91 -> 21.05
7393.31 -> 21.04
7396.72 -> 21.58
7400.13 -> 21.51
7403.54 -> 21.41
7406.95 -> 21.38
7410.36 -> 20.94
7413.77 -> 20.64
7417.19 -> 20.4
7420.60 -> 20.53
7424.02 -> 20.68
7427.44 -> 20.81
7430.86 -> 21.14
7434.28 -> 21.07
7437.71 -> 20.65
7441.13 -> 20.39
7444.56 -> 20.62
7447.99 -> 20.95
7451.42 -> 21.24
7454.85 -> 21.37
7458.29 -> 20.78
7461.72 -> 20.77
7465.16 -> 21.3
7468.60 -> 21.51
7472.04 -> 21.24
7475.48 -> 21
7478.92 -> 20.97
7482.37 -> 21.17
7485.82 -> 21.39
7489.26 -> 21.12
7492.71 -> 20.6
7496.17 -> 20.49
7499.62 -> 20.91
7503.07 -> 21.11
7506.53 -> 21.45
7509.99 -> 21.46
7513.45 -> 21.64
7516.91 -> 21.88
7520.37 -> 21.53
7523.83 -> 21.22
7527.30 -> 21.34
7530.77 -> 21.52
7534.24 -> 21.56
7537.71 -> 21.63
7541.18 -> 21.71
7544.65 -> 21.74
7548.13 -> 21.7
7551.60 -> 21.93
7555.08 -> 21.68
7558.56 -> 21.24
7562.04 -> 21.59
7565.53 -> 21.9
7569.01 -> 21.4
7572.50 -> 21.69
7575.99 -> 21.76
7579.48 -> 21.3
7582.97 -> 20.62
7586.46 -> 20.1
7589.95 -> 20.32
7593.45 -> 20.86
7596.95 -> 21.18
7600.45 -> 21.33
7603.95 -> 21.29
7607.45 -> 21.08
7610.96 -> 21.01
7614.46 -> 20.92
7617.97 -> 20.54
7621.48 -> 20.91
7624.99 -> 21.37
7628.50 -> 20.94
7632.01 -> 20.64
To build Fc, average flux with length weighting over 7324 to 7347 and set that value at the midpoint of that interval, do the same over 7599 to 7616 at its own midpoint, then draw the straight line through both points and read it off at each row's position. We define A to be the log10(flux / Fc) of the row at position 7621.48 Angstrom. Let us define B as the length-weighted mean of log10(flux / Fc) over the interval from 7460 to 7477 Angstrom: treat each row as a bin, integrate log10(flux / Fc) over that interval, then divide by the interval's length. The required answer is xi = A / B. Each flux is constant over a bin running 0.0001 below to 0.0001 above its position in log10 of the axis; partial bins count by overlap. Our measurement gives -1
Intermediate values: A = -0.005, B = 0.0080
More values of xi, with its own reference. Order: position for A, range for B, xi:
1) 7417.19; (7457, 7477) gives -1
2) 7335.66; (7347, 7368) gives 7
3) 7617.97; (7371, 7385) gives -3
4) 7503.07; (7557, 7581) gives 0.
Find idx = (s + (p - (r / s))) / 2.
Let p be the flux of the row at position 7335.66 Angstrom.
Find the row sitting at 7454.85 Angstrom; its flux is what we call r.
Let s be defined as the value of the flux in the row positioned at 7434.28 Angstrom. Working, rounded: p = 20.16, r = 21.37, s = 21.07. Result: 20.1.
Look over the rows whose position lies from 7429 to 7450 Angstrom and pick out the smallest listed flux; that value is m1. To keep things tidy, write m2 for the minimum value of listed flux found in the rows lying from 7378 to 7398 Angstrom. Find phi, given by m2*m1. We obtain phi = 417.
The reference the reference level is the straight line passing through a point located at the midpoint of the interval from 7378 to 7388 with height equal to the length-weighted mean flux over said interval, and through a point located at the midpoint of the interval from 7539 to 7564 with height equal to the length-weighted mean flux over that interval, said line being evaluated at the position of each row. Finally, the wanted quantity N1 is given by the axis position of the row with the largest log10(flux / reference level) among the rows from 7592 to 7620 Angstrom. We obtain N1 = 7600.45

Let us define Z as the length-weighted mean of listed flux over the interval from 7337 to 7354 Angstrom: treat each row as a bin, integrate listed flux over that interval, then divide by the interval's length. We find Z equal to 20.3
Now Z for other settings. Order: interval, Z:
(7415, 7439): 20.8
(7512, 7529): 21.5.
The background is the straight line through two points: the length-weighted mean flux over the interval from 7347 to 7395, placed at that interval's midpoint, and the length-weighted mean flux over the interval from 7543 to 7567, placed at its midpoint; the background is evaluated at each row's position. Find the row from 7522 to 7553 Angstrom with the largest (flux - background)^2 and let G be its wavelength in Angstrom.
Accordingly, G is 7523.83 Angstrom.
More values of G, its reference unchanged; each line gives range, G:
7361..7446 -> 7396.72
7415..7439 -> 7417.19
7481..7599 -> 7586.46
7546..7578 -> 7558.56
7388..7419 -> 7396.72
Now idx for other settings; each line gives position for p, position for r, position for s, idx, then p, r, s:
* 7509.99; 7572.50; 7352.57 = 20.2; 21.46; 21.69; 20.09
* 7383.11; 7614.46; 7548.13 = 20.6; 20.43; 20.92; 21.7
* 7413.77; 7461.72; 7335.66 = 19.9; 20.64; 20.77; 20.16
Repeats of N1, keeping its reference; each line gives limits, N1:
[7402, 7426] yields 7403.54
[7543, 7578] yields 7551.60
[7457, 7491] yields 7468.60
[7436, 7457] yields 7454.85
